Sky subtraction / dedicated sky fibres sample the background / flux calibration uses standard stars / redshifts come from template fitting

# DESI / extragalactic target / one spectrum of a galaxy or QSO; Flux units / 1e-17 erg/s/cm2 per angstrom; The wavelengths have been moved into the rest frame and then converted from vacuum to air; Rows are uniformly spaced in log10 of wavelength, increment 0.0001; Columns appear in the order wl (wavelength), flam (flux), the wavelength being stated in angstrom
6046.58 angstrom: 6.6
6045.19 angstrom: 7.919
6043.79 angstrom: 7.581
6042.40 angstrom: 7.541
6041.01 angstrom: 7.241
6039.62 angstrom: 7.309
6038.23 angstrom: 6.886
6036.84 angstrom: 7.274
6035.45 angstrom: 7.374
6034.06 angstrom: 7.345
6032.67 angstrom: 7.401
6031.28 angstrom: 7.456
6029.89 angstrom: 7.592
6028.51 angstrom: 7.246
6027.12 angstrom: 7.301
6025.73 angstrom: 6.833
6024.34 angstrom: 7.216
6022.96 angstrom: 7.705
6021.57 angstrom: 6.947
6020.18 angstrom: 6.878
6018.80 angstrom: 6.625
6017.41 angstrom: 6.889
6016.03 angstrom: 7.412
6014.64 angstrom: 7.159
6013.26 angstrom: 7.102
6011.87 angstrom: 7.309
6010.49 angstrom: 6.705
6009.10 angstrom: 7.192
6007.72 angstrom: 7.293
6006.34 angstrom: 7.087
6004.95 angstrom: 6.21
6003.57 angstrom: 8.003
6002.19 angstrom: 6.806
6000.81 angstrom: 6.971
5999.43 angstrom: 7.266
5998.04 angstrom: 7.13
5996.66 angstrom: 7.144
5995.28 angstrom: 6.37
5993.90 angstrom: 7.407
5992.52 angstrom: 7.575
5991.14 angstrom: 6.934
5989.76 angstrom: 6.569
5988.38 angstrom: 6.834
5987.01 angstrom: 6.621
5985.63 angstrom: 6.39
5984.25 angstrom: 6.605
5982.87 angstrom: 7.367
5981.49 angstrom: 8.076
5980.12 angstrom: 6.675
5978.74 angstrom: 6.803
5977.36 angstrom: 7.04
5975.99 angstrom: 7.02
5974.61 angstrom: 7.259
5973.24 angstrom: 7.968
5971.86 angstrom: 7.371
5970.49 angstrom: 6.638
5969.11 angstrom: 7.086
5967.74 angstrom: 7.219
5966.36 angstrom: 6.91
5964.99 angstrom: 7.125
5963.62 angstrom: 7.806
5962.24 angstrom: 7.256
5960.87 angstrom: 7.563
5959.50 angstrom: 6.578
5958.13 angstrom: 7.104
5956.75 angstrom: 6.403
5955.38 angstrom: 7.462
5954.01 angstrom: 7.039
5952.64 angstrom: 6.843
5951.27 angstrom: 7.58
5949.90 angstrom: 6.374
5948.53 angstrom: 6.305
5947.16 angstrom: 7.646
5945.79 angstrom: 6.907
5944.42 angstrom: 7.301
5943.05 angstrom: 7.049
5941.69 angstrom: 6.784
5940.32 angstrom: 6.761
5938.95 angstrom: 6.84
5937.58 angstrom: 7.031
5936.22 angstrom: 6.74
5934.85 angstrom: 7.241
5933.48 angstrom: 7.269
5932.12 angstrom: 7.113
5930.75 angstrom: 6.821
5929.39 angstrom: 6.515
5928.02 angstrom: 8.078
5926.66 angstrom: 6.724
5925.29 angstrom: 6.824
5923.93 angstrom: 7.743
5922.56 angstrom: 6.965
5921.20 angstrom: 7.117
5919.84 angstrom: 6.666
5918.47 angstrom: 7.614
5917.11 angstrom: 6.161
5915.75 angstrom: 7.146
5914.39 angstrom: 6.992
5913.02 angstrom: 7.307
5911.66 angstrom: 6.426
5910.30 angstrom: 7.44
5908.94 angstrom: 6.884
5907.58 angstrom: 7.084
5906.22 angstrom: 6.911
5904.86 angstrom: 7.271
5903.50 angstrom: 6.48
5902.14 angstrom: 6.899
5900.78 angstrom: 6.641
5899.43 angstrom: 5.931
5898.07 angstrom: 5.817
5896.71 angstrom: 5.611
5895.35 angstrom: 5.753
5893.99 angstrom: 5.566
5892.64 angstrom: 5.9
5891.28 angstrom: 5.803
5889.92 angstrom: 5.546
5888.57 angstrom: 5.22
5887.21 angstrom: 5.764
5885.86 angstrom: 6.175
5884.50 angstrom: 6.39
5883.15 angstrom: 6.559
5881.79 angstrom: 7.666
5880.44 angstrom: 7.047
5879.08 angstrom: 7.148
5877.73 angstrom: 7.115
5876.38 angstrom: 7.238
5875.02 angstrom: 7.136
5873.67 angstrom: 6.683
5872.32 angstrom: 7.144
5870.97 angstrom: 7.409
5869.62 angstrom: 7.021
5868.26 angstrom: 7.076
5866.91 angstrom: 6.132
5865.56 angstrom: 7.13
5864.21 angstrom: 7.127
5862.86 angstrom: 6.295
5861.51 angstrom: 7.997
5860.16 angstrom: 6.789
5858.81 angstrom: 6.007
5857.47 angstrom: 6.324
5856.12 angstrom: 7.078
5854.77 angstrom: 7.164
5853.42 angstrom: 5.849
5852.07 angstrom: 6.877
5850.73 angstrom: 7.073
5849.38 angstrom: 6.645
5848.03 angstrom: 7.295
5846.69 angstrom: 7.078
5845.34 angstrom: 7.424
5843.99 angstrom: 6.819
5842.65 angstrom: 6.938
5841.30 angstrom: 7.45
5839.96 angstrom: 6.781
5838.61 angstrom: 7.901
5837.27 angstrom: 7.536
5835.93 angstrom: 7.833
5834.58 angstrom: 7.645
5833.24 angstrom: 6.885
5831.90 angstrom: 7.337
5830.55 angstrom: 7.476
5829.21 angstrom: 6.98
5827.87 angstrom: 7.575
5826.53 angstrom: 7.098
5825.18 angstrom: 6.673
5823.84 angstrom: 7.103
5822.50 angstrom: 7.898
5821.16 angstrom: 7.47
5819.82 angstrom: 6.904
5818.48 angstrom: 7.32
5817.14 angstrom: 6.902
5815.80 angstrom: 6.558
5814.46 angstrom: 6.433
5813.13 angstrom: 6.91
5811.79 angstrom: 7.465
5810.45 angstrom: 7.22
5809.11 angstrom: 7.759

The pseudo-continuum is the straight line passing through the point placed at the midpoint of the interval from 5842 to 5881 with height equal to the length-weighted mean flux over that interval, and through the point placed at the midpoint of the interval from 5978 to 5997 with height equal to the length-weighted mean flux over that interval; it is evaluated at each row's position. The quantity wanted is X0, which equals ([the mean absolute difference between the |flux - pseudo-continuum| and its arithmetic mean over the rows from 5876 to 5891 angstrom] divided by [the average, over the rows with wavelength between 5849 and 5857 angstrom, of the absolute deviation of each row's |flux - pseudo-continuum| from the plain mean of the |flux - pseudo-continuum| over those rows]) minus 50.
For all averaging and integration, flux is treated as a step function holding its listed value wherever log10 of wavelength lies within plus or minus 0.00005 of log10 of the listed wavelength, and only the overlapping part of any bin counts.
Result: -48.30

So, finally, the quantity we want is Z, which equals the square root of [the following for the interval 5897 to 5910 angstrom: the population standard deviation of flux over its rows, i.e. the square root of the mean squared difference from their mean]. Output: 0.686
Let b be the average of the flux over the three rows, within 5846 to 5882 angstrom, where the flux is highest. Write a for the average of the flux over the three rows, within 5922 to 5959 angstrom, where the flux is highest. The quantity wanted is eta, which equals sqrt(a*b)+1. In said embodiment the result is 8.76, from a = 7.82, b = 7.69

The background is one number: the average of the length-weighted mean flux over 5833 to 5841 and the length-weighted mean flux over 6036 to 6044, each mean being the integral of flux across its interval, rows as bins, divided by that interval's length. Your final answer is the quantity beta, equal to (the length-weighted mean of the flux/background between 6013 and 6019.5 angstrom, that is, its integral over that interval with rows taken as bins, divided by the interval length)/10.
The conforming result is 0.0954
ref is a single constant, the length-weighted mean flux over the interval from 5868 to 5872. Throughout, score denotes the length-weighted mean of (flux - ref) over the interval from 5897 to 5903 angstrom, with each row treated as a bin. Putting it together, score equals -0.89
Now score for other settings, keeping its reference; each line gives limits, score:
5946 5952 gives -0.20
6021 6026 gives 0.04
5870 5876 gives -0.07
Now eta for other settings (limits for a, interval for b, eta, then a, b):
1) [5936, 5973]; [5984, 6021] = 8.67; 7.68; 7.66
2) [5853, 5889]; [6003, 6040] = 8.73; 7.69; 7.77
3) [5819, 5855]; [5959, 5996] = 8.91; 7.88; 7.95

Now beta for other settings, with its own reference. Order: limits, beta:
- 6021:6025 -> 0.0990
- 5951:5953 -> 0.0975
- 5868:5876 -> 0.0959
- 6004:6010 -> 0.0946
